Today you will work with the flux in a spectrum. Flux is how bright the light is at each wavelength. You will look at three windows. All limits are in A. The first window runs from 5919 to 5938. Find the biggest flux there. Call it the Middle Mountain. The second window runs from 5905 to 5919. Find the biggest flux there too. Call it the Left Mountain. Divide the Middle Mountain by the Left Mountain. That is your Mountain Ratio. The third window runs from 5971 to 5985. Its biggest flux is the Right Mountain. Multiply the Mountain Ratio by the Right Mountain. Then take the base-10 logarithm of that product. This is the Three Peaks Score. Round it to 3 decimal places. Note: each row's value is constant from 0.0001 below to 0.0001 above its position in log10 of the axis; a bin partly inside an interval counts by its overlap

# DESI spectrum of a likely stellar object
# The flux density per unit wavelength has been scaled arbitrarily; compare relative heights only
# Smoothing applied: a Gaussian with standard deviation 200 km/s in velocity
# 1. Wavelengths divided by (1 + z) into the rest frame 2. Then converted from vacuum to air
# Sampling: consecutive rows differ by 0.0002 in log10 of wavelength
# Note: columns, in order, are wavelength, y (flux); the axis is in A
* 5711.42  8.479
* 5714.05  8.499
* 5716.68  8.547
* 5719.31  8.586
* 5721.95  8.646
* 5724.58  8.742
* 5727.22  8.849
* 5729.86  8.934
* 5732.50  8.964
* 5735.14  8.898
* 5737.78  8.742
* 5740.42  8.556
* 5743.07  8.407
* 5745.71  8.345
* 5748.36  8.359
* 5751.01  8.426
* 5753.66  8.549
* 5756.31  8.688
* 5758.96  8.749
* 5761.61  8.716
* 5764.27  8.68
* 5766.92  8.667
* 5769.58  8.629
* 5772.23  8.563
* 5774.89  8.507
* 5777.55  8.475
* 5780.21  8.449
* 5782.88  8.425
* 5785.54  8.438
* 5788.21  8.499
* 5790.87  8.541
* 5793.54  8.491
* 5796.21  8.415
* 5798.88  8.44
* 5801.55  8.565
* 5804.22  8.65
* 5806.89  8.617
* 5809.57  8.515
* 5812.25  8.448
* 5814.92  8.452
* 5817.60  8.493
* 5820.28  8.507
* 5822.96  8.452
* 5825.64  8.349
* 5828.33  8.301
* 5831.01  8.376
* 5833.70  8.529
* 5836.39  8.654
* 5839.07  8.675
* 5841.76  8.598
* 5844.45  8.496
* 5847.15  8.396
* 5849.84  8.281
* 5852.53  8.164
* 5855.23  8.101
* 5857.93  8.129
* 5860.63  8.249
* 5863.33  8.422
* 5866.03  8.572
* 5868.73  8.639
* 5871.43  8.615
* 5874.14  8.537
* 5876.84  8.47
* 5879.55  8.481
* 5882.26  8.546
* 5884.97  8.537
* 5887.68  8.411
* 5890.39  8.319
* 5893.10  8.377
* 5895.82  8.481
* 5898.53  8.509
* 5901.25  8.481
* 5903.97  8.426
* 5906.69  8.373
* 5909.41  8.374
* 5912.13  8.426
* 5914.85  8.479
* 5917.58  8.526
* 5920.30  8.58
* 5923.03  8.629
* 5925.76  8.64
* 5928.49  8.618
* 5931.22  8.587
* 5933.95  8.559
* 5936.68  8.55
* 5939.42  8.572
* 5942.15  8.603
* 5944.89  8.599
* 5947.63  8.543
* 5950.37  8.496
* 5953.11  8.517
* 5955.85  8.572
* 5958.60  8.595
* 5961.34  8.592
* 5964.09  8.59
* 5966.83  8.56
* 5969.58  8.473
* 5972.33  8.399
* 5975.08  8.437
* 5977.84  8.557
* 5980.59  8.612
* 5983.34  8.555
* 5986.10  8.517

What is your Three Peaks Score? 0.941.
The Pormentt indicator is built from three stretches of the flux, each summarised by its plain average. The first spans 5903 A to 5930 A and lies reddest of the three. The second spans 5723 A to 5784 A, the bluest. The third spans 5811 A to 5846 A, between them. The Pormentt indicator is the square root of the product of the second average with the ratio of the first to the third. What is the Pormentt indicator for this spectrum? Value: 2.94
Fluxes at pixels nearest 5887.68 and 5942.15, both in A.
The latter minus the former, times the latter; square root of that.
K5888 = 1.3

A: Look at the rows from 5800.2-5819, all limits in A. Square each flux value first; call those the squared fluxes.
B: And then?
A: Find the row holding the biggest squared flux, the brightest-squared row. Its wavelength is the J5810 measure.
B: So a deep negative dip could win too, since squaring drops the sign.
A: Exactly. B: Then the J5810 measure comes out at 5804.22 A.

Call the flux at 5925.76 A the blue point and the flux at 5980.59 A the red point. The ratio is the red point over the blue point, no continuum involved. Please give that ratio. 1.00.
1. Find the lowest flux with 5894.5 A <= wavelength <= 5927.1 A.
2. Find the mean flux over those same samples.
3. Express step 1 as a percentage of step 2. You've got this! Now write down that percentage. 98.6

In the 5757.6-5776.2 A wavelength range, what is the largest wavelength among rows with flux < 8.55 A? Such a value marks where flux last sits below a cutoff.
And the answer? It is 5774.89 A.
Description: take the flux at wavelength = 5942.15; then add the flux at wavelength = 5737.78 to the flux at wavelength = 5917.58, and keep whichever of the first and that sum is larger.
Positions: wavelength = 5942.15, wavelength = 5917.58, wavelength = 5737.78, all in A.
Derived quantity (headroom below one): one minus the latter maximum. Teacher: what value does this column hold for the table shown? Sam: -16.3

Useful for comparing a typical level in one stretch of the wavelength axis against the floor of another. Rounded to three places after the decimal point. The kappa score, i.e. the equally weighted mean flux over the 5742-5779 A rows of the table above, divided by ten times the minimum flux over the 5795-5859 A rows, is 0.106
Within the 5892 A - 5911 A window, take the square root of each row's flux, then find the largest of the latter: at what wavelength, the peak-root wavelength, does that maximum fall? 5898.53 A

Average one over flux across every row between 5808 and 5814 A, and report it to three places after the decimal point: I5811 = 0.118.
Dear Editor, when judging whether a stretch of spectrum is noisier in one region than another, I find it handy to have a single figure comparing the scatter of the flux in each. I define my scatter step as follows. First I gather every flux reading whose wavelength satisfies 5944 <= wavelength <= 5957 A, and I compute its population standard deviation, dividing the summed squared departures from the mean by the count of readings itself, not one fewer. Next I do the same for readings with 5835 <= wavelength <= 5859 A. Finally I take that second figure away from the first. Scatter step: -0.18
